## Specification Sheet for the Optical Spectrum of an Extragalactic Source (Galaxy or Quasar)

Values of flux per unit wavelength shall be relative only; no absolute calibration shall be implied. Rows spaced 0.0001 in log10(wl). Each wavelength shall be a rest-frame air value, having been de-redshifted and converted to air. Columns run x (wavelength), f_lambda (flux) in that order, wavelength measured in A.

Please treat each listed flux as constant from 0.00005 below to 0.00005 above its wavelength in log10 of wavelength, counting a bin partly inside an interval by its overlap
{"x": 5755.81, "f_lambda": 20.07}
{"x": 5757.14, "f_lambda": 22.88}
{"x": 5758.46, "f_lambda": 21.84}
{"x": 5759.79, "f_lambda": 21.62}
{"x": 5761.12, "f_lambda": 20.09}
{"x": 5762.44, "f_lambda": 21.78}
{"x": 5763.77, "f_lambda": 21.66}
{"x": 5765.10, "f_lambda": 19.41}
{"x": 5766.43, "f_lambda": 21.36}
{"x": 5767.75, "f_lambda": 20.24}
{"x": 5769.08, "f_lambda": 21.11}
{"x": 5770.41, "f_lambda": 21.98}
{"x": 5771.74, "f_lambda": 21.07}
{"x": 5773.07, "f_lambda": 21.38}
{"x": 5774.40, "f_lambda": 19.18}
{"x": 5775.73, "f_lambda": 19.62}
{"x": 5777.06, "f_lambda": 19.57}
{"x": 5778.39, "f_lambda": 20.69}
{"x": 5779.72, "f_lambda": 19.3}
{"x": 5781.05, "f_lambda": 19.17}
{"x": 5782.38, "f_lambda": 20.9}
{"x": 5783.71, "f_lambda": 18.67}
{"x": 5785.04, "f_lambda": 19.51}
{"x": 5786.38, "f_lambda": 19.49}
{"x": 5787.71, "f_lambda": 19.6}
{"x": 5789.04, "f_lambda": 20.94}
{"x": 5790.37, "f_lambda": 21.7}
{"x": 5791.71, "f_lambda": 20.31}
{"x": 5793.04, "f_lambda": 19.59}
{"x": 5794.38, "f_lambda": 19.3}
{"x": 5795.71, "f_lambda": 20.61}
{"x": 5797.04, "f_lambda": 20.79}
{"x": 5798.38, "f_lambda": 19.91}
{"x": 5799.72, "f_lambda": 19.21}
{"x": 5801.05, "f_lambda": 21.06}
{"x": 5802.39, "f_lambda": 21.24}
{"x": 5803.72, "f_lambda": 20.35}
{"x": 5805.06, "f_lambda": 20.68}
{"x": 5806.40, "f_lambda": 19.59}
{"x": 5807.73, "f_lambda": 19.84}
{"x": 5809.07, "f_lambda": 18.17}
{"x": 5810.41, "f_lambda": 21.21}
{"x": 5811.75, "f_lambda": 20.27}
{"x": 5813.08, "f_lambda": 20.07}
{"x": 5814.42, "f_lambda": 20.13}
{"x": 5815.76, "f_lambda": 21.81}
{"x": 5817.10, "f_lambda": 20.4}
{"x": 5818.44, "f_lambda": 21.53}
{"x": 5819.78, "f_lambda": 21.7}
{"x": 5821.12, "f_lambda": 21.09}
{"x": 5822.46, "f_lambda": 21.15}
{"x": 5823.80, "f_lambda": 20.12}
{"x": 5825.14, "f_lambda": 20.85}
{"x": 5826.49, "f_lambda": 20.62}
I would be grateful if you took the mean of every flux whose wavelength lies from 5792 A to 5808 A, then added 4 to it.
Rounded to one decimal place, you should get 24.2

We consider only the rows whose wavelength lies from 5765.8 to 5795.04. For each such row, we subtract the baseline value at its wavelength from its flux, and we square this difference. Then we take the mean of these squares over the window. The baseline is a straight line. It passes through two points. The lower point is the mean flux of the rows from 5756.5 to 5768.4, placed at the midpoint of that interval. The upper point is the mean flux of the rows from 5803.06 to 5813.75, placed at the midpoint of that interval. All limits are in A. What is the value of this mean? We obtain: 1.07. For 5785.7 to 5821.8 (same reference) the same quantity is 1.04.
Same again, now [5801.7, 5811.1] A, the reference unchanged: 0.95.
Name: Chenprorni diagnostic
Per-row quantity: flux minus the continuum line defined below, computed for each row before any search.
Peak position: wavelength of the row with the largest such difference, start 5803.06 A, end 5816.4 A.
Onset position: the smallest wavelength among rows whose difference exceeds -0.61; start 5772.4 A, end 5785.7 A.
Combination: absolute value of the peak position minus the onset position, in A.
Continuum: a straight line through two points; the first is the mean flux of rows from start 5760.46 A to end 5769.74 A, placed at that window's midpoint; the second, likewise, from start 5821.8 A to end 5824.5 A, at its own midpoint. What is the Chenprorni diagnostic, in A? 42.7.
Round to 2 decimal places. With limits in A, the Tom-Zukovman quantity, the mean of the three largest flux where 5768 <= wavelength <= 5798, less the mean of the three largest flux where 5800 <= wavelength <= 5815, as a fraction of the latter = 0.02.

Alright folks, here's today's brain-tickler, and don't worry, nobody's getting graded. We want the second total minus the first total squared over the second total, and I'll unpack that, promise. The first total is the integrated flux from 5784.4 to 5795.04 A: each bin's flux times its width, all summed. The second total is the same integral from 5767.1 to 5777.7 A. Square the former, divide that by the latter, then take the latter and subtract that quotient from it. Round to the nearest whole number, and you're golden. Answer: 8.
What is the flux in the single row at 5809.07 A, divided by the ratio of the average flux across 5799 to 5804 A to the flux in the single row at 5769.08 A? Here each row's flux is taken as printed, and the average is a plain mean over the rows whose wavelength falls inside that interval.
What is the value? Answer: 18.7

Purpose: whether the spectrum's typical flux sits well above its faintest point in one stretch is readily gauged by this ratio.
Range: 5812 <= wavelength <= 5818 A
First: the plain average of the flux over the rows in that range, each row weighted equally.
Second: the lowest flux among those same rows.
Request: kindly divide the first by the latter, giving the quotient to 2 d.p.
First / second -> 1.03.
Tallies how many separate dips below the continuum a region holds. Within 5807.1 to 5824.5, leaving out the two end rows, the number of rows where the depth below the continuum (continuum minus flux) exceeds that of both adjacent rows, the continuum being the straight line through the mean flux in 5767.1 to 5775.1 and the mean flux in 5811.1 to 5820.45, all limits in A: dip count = 4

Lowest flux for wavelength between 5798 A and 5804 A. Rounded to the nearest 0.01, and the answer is 19.21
